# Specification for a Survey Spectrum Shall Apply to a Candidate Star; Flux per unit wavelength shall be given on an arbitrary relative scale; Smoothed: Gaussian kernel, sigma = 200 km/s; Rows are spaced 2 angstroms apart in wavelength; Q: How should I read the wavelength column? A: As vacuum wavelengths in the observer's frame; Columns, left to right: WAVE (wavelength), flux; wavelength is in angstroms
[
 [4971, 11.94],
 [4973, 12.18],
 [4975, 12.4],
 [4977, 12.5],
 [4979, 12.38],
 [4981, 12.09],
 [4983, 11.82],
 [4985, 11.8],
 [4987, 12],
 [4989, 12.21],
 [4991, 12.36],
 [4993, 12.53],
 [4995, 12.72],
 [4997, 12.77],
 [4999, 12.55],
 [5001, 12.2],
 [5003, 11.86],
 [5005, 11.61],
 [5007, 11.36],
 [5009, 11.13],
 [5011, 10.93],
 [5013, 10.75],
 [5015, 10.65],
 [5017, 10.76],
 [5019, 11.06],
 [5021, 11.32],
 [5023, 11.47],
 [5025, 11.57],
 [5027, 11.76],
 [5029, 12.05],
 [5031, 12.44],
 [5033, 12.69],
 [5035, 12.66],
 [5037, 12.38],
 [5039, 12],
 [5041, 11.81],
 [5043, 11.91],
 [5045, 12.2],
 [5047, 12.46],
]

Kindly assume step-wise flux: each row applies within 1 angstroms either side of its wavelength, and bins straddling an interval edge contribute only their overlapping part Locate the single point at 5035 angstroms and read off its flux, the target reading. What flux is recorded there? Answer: 12.66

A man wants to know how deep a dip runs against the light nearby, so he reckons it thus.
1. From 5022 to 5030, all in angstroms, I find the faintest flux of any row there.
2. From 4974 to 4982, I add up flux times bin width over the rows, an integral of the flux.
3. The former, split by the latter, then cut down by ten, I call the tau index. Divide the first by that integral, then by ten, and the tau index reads 0.0116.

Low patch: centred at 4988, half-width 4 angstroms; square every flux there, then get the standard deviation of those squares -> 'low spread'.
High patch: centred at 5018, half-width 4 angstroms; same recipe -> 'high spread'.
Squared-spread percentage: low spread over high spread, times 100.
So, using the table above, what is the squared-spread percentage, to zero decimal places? 89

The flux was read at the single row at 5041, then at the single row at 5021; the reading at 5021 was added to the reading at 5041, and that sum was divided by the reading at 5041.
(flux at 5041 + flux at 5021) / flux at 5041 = 1.96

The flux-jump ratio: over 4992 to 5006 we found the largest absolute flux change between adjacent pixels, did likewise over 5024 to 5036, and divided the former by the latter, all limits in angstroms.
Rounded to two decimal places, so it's 0.90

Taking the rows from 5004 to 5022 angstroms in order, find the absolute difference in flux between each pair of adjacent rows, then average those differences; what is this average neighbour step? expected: 0.20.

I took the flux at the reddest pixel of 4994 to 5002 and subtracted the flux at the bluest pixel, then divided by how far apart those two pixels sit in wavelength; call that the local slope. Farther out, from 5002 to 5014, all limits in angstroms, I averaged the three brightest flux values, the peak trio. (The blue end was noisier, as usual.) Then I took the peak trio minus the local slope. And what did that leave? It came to 11.7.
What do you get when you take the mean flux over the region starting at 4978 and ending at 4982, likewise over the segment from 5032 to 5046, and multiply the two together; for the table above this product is 150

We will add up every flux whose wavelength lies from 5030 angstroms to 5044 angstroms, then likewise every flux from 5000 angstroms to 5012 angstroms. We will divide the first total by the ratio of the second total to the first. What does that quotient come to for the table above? 107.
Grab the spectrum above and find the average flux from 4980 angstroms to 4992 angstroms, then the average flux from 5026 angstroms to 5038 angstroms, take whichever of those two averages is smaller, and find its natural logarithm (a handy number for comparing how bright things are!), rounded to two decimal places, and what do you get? 2.49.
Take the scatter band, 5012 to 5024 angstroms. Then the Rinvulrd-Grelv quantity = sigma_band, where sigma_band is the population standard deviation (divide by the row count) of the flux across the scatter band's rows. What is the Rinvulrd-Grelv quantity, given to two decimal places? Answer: 0.31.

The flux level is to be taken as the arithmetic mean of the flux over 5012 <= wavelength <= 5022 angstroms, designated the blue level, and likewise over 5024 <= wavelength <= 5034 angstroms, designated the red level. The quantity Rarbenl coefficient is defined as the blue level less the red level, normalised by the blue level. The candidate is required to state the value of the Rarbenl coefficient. -0.11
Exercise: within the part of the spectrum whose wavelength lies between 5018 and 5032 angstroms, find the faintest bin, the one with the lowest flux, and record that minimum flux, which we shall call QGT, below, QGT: 11.06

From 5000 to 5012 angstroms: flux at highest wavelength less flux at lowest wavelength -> -1.3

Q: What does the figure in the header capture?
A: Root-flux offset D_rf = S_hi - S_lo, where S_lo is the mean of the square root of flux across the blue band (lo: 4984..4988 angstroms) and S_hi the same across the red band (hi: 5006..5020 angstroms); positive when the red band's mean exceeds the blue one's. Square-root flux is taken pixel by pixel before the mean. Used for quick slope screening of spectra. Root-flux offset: -0.14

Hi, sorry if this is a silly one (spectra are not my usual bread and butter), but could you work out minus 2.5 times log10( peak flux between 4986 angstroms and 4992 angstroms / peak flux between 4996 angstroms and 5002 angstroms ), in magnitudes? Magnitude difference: 0.035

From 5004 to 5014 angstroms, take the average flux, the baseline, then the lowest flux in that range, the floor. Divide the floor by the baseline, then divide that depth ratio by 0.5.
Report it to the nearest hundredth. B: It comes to 1.93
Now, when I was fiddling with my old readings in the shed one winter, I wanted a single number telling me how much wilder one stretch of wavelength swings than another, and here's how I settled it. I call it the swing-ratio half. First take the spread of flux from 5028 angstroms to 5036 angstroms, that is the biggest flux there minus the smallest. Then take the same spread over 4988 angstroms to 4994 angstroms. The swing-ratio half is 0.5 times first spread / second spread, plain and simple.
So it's 1.00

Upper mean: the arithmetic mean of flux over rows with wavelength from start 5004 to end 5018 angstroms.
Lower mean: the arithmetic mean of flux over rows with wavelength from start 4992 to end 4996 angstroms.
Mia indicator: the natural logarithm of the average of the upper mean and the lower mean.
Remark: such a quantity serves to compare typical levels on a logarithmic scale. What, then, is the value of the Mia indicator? 2.47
